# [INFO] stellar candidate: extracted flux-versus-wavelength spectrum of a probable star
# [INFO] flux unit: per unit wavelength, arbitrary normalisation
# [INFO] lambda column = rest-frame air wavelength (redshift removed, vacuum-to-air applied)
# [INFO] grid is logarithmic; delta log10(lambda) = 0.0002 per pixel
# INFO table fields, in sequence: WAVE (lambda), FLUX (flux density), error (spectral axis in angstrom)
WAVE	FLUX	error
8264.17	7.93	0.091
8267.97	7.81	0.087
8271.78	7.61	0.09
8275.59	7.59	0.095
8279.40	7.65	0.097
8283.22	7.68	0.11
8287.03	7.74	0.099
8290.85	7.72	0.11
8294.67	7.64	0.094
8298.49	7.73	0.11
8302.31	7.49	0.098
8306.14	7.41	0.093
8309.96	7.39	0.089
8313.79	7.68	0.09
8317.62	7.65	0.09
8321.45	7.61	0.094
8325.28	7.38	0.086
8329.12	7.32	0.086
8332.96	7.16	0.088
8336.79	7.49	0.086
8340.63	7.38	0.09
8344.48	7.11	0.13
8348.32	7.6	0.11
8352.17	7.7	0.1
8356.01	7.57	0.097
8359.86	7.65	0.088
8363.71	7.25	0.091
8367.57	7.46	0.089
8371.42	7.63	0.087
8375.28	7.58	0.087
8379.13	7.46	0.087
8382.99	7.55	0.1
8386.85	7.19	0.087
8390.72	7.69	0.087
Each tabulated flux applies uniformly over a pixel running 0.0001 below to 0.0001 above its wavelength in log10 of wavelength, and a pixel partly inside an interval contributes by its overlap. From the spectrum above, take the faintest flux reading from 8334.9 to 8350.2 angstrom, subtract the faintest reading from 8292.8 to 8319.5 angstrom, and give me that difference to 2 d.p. -0.28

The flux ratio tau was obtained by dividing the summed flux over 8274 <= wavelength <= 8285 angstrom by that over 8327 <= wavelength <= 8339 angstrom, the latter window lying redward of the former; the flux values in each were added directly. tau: 1.04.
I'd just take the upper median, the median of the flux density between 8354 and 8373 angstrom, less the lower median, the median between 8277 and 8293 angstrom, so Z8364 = -0.13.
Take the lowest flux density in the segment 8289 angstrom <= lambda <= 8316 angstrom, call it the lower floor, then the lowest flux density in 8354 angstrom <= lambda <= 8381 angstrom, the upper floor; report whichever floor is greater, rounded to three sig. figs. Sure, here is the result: 7.39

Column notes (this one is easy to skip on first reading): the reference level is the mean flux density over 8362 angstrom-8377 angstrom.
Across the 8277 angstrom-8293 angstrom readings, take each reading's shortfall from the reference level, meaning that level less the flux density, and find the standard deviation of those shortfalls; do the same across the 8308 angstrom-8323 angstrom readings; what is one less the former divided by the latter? 0.69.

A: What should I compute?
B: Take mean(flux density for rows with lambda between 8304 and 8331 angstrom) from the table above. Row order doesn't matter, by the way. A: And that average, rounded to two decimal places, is 7.49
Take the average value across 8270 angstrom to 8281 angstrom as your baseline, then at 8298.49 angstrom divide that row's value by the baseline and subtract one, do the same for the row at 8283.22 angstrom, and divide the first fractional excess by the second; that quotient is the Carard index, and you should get 1.8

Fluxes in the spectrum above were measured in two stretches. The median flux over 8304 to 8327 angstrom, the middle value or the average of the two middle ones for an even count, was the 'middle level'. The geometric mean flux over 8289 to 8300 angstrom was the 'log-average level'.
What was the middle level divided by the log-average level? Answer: 0.98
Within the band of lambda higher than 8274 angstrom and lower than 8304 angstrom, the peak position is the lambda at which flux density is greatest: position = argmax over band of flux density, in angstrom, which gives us 8287.03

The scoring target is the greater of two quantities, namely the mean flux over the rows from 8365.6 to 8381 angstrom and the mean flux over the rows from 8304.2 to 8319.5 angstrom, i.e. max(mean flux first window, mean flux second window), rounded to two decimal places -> 7.53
